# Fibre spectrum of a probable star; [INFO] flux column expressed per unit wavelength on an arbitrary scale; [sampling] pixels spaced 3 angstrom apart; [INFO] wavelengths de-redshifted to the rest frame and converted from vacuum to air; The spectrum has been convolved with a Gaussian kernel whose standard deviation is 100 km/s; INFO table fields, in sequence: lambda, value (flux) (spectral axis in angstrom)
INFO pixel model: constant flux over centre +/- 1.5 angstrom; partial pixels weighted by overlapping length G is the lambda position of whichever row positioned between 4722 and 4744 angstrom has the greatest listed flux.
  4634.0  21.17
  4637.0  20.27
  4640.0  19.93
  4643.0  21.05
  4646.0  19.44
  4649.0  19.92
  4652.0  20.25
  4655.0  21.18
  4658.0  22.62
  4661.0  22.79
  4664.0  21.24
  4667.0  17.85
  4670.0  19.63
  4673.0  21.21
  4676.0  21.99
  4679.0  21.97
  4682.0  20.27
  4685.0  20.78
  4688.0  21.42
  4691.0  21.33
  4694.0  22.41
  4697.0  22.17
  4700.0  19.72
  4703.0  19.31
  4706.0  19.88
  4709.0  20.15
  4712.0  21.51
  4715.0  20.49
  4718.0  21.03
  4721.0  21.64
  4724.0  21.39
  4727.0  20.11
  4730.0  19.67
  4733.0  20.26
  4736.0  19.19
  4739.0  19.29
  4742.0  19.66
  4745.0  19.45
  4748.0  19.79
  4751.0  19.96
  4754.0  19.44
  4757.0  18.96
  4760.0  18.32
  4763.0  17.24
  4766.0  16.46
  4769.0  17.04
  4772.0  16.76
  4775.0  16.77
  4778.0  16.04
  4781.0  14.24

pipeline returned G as 4724.0 angstrom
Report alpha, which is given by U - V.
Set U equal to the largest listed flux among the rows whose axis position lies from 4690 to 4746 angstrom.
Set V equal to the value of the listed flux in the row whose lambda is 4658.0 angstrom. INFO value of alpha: 0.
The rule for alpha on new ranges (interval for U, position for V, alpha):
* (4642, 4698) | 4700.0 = 3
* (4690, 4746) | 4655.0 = 1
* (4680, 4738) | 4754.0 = 3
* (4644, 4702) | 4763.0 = 6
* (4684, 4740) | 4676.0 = 0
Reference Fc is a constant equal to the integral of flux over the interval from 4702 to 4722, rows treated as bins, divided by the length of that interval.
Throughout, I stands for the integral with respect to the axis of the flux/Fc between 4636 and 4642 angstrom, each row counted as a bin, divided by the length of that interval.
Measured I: 0.98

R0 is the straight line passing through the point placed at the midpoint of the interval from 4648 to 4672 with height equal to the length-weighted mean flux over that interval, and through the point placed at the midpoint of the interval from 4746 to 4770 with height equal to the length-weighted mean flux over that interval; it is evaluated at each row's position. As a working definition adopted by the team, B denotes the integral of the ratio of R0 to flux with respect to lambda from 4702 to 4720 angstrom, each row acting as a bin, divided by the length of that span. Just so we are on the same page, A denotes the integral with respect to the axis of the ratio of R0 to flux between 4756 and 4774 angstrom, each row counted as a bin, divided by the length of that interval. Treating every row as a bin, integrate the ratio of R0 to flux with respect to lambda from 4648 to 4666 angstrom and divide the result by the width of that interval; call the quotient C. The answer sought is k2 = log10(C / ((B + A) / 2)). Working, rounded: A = 1.05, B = 0.96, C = 0.980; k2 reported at -0.011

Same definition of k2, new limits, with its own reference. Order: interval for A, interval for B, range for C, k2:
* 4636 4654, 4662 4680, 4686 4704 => -0.033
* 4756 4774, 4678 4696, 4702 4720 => -0.018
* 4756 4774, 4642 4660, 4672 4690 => -0.035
